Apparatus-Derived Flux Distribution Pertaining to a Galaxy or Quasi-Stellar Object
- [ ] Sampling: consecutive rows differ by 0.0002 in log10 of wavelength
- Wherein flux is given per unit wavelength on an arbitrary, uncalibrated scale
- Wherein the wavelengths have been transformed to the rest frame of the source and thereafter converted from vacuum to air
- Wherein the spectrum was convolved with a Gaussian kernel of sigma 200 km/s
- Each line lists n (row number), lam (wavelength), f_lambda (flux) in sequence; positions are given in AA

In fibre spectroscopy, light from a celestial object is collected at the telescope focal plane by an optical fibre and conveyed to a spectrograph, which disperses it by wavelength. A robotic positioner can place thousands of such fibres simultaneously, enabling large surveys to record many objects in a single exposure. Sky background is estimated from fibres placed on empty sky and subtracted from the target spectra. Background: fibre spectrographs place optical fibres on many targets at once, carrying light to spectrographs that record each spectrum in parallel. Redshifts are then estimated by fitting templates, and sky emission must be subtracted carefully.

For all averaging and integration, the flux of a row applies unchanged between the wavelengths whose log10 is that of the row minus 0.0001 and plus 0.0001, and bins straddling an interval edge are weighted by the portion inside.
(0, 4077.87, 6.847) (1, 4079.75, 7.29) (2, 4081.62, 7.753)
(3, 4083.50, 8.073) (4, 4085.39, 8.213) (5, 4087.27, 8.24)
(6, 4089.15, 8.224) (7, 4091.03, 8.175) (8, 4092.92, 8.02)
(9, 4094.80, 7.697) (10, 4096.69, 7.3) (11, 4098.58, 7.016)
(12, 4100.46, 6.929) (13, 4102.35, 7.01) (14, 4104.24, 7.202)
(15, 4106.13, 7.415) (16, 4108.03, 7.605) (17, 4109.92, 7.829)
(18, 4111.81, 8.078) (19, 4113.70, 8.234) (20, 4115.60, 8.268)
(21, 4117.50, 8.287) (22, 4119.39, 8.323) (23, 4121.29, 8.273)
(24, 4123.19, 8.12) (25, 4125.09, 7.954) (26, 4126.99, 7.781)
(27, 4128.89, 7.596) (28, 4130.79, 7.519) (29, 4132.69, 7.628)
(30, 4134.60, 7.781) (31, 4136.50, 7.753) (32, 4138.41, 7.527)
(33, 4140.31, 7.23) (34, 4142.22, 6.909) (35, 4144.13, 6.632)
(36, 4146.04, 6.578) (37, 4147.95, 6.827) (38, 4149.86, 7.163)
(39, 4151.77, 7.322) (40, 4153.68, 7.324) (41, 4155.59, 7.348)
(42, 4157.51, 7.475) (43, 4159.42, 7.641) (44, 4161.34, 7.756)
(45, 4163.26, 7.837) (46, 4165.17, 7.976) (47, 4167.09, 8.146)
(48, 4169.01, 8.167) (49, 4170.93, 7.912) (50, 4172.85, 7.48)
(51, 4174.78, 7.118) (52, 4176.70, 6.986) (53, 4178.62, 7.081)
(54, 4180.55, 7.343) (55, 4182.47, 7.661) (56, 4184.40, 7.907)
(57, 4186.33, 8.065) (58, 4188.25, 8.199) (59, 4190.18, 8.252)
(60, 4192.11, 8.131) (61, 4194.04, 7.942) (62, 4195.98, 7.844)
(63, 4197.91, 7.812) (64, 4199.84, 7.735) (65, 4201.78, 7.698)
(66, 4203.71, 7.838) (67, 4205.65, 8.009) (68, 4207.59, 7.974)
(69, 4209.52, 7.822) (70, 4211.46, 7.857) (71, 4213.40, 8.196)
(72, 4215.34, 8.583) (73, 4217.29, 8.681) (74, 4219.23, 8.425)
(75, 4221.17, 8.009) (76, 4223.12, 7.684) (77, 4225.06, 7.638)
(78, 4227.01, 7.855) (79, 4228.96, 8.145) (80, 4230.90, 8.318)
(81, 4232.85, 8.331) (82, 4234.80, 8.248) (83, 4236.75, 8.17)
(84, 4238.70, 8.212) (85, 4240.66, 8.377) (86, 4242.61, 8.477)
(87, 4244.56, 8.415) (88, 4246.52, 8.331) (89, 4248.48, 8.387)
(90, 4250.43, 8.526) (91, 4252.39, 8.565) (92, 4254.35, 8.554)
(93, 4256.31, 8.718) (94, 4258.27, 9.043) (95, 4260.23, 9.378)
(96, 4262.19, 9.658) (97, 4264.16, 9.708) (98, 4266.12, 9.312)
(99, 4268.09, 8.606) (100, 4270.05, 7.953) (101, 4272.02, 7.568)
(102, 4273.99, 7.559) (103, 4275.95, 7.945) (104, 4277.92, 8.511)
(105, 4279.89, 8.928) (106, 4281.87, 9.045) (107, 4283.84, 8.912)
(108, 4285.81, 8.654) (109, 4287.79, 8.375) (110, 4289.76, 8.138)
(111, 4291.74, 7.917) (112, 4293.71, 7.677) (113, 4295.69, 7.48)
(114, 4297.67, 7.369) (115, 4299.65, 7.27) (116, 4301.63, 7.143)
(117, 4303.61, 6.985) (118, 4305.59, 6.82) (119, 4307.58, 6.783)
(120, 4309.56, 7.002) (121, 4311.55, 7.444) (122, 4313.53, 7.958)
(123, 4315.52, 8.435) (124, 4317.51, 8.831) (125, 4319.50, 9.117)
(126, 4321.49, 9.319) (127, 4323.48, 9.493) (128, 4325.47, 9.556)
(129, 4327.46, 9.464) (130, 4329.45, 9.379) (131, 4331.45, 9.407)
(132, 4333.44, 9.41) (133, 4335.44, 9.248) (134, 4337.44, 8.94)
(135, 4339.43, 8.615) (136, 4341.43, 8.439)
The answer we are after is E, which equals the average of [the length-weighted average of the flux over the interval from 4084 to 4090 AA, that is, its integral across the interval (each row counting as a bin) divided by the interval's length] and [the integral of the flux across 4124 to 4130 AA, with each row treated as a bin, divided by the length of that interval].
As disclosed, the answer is 7.99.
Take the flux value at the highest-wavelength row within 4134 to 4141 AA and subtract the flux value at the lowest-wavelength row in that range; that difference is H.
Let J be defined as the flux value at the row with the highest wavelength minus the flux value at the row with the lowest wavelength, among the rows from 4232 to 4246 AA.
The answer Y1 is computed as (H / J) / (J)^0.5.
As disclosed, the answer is -23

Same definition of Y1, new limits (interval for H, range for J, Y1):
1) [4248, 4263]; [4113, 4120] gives 48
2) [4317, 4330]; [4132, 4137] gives 12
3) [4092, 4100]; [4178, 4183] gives -2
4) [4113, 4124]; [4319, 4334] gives -1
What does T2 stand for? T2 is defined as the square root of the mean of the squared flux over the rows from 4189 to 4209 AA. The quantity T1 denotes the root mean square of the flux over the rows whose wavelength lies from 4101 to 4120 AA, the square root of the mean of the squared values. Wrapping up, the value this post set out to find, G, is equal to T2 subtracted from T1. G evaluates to -0.1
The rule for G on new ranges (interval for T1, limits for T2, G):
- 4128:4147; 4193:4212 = -0.5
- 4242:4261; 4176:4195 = 0.9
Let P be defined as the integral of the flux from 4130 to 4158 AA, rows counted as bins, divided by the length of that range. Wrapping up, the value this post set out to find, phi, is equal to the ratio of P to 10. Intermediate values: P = 7.26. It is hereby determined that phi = 0.726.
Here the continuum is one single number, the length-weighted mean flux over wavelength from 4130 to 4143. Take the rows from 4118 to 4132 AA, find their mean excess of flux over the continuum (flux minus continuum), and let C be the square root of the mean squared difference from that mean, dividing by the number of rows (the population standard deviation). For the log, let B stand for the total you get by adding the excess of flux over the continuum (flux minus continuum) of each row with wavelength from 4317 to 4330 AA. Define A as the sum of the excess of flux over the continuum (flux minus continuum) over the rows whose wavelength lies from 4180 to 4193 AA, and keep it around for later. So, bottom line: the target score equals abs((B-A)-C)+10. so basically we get 19.3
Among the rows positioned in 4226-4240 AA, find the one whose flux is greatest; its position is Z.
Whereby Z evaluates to 4232.85 AA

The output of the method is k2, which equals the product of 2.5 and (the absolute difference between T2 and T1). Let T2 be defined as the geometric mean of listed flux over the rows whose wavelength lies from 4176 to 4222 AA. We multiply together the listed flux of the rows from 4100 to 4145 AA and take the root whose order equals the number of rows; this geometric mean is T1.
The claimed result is 0.66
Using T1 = 7.6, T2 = 7.9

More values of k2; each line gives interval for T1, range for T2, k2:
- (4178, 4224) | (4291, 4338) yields 0.66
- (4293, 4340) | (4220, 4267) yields 0.63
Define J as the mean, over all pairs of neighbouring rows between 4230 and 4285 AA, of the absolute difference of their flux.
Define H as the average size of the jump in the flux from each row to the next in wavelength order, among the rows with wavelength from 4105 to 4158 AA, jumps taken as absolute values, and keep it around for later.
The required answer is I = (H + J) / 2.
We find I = 0.183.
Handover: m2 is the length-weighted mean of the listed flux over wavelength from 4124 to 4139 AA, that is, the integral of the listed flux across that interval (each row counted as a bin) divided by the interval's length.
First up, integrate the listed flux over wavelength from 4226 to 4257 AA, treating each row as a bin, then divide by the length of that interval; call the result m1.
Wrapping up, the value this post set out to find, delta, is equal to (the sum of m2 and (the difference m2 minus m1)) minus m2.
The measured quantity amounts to -0.65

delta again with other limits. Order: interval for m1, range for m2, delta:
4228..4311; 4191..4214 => -0.32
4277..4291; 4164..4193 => -0.87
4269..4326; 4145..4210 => -0.41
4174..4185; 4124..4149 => 0.03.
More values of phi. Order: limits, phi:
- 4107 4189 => 0.764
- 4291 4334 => 0.819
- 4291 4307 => 0.731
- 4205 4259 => 0.827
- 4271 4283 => 0.826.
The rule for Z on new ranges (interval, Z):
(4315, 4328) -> 4325.47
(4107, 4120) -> 4119.39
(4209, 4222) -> 4217.29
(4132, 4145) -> 4134.60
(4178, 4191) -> 4190.18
